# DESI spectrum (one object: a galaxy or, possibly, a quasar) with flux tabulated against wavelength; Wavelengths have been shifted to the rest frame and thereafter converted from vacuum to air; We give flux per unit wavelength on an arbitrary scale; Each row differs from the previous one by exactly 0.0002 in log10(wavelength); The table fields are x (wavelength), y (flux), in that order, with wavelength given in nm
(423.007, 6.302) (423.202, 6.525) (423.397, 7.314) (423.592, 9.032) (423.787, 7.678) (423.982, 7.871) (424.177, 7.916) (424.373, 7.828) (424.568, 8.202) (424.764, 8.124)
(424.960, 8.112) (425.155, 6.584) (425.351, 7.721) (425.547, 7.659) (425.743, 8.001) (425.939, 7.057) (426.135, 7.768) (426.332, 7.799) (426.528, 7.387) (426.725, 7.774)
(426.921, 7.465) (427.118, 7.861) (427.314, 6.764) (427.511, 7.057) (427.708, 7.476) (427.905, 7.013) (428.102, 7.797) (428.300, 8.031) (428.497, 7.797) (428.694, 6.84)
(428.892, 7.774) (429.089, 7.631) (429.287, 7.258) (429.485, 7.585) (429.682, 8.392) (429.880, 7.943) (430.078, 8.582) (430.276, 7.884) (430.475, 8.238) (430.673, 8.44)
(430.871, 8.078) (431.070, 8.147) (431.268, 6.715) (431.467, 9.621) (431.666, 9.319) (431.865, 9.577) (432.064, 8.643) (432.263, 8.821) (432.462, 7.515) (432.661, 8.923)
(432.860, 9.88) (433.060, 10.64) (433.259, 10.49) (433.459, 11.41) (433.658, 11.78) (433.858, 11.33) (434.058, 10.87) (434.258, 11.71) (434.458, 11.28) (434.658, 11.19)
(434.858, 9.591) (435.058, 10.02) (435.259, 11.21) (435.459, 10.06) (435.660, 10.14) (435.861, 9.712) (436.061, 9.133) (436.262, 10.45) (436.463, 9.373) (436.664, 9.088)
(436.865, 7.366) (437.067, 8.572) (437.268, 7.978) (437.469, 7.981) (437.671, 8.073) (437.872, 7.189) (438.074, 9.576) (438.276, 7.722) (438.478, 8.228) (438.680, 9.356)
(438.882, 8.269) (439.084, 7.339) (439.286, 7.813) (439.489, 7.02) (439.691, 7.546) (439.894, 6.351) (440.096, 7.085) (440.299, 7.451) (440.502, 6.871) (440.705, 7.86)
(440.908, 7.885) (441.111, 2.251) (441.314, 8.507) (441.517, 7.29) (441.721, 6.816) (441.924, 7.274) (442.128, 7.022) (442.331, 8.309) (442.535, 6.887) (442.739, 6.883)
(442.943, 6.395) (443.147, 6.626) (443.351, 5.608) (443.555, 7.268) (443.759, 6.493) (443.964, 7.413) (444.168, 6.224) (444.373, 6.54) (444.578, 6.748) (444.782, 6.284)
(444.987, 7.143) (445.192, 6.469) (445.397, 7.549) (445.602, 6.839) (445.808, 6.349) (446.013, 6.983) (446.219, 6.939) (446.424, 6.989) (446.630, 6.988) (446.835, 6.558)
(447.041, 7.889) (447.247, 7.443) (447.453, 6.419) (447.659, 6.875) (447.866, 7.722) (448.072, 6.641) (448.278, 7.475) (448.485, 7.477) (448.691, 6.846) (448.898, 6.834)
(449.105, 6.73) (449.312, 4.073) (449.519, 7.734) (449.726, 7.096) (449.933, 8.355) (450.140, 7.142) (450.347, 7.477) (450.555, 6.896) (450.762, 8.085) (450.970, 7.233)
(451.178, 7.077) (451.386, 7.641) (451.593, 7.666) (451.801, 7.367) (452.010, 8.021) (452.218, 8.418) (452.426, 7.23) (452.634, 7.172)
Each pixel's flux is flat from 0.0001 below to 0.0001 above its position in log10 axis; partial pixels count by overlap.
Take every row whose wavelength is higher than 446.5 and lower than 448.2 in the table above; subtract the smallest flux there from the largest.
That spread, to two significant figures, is 1.5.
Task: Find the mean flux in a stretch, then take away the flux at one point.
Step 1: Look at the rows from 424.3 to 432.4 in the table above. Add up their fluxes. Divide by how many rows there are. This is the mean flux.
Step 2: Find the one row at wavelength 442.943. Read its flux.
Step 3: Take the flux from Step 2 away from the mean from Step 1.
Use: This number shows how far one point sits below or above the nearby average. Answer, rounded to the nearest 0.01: 1.48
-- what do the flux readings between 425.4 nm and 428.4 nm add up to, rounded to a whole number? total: 113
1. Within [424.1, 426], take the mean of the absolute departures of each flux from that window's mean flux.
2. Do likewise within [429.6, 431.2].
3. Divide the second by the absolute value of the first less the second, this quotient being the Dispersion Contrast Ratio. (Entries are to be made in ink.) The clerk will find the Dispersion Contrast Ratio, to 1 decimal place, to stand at 1.2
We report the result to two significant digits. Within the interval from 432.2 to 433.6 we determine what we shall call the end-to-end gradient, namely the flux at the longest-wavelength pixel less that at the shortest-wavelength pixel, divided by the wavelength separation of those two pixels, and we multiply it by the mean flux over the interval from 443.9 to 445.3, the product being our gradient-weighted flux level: 14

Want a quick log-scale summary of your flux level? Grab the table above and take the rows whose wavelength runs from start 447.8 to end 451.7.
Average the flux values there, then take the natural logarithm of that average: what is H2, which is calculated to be 1.97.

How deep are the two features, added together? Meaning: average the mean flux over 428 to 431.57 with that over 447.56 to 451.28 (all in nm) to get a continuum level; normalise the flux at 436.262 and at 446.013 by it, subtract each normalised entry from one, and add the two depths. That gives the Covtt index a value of -0.32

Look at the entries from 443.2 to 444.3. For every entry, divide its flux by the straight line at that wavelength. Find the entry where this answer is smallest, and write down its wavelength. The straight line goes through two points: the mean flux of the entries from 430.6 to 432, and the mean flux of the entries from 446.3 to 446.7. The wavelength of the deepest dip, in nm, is 443.351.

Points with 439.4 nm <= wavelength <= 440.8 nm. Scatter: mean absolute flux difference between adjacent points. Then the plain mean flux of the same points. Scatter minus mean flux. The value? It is -6.44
